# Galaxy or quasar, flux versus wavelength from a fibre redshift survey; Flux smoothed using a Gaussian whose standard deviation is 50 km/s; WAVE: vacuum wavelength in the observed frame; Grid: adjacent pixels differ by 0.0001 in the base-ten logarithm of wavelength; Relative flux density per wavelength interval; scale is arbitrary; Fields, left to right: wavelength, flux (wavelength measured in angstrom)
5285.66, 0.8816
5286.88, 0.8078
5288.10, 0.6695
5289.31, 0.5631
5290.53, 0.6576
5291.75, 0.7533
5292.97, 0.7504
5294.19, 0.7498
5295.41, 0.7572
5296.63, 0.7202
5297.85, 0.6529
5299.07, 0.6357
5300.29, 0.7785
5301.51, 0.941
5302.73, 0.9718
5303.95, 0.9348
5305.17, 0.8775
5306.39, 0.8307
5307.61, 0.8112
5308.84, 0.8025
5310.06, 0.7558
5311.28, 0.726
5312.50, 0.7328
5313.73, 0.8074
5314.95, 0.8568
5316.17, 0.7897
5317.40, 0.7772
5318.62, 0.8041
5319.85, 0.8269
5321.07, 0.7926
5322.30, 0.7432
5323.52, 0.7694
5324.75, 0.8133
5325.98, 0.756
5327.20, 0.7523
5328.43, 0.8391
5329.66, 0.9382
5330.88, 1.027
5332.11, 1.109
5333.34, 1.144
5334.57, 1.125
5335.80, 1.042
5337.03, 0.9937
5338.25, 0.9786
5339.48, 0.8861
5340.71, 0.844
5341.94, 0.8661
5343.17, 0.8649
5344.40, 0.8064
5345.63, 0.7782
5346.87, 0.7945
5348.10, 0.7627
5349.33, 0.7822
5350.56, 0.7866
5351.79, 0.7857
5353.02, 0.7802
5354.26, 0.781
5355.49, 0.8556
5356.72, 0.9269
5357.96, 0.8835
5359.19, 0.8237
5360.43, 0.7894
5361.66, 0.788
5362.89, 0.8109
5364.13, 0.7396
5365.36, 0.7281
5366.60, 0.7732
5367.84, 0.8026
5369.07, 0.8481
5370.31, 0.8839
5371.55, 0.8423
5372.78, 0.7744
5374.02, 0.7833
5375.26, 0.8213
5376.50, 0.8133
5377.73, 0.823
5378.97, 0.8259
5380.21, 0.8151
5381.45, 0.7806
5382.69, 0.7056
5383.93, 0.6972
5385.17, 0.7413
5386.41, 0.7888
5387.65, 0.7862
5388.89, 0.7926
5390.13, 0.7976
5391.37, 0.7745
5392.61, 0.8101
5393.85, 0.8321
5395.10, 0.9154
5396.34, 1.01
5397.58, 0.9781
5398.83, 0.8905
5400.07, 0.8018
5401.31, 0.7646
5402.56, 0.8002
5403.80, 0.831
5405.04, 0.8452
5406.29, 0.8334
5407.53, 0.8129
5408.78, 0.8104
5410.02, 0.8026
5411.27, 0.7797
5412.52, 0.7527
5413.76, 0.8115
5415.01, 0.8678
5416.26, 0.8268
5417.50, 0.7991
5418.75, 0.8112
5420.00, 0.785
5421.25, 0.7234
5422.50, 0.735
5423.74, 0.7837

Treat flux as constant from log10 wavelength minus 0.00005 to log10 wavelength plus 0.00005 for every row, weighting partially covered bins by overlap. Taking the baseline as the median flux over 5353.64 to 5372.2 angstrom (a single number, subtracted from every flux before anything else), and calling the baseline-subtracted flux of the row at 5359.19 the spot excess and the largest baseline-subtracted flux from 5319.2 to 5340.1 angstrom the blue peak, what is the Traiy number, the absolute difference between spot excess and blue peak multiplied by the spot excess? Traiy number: 0.0041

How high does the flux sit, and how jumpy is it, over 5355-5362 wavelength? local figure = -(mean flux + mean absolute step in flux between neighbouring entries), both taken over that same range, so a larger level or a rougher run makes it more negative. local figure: -0.89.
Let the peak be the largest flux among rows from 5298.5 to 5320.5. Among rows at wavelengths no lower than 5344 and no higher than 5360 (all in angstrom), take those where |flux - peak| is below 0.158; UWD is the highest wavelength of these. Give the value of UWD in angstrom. 5359.19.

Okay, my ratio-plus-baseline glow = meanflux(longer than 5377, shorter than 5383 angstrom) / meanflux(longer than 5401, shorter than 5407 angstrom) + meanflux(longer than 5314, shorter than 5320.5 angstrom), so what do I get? 1.78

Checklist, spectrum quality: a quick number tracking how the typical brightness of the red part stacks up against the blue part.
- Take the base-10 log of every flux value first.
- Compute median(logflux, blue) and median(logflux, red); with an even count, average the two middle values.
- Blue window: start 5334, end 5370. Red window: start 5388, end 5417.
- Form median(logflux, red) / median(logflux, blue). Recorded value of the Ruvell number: 1.0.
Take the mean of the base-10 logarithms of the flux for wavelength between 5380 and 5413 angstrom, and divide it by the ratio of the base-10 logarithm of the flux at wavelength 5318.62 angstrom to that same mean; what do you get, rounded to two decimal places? -0.09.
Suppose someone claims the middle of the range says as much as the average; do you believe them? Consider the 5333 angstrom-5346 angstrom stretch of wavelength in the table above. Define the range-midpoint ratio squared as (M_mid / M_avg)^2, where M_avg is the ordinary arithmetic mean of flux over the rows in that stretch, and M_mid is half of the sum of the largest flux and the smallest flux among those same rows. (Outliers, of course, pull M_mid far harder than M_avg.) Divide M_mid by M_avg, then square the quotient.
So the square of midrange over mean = 1.05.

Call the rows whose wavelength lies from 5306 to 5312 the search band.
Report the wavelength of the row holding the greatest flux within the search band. 5306.39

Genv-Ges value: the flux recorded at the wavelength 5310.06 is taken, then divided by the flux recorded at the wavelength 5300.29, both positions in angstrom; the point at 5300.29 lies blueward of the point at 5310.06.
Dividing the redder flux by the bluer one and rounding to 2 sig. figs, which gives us 0.97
